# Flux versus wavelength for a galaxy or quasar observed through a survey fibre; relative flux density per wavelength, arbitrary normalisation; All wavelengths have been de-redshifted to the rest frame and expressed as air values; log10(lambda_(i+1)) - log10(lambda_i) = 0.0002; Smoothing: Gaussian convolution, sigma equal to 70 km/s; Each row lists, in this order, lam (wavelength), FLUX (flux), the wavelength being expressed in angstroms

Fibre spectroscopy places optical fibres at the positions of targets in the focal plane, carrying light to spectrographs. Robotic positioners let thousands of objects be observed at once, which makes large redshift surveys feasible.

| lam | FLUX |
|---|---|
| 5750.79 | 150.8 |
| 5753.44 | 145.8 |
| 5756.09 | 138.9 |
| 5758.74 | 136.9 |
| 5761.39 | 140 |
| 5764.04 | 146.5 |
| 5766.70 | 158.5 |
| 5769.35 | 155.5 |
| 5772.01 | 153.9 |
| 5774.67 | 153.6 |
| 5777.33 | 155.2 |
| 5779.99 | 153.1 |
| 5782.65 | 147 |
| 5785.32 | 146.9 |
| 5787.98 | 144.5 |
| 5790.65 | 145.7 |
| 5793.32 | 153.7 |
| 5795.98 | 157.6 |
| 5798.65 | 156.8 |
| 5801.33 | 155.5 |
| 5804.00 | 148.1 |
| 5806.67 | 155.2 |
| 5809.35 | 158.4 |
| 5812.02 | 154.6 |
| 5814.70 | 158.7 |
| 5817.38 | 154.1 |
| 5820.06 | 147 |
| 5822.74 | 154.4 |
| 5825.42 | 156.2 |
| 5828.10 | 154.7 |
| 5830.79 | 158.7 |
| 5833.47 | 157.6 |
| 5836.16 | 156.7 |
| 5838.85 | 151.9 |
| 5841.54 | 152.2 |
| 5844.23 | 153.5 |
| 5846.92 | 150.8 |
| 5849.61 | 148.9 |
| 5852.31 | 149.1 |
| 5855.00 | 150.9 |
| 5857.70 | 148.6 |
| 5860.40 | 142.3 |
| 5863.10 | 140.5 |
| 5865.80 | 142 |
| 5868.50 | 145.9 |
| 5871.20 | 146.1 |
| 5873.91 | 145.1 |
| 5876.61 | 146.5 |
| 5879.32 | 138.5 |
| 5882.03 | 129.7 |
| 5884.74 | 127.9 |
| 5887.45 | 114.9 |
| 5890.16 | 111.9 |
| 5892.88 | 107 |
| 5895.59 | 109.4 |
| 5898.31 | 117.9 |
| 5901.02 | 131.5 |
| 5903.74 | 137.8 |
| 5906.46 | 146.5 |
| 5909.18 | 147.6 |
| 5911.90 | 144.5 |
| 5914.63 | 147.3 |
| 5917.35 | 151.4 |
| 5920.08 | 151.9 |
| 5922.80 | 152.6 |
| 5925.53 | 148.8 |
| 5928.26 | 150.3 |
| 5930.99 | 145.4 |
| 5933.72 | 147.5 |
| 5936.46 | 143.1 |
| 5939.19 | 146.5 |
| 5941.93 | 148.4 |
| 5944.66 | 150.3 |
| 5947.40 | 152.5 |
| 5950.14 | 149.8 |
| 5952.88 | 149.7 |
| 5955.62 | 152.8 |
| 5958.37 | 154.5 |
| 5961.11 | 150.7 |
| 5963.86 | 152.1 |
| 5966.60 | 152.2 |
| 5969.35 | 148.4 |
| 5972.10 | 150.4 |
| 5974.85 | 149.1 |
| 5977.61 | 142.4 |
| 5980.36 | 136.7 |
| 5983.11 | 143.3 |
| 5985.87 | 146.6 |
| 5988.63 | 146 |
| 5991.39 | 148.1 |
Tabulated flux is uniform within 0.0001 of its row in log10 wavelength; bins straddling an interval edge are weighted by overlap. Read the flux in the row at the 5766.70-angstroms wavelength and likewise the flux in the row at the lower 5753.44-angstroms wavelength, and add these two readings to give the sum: 304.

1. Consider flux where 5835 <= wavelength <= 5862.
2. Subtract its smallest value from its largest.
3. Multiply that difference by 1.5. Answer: 21.6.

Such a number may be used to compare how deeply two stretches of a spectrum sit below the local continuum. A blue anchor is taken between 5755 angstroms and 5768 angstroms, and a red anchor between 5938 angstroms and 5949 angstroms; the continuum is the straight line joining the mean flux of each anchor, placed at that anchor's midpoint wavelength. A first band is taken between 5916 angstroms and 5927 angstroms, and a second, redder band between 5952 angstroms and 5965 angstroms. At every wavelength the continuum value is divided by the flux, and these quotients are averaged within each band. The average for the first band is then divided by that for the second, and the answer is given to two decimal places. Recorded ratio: 1.00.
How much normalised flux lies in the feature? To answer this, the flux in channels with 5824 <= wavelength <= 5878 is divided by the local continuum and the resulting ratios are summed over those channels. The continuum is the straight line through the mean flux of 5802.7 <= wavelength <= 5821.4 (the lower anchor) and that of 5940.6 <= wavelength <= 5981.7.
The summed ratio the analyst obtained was 19.6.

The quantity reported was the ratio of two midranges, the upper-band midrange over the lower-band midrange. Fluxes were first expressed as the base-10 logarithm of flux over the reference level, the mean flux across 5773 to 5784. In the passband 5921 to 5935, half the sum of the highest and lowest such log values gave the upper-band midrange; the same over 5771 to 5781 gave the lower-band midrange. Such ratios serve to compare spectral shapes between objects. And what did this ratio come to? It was -1.7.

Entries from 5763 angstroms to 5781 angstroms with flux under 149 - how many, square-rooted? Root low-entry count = 1.0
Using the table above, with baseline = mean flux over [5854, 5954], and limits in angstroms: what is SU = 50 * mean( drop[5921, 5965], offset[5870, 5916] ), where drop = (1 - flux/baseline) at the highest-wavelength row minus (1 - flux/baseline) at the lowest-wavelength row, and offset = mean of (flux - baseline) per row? -210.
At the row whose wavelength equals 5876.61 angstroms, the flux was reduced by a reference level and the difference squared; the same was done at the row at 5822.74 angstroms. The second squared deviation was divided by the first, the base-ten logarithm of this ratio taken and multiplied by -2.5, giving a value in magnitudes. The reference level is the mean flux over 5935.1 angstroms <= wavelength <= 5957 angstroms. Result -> -1.5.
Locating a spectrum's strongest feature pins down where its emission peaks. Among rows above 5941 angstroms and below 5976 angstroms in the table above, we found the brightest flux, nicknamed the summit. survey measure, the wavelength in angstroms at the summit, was 5958.37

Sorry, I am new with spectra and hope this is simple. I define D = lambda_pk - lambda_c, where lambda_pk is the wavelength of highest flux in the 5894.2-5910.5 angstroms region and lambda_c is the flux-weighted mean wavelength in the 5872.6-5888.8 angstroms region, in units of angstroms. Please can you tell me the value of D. 28.9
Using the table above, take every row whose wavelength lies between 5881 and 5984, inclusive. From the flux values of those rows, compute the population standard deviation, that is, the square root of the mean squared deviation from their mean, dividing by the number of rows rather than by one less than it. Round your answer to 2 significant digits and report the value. 13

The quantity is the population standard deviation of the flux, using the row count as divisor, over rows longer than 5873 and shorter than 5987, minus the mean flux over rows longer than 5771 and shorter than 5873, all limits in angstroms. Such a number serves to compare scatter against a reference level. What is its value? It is -139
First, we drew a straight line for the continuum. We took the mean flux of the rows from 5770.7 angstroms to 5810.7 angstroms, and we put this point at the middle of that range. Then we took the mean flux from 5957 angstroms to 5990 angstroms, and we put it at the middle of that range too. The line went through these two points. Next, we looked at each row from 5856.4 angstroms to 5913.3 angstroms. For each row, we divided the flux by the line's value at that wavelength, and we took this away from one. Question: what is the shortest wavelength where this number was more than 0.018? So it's 5860.40 angstroms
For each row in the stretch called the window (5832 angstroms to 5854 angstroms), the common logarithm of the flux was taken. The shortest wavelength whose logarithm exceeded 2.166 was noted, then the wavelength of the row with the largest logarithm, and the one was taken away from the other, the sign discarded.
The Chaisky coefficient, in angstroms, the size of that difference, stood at 0.0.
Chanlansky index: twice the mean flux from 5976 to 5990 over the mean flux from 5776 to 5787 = 1.90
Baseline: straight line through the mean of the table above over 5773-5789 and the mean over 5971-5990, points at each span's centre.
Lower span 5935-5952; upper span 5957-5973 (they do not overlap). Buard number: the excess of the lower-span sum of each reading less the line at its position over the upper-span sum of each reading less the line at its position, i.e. -21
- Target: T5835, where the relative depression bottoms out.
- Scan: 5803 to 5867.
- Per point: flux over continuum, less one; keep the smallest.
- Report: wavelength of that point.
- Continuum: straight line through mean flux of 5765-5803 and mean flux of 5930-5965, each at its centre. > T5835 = 5863.10 angstroms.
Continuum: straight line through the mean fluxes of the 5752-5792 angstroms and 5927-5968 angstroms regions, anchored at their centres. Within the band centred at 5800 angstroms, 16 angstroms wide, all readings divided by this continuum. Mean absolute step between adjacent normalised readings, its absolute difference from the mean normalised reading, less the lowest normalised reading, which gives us 0.016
